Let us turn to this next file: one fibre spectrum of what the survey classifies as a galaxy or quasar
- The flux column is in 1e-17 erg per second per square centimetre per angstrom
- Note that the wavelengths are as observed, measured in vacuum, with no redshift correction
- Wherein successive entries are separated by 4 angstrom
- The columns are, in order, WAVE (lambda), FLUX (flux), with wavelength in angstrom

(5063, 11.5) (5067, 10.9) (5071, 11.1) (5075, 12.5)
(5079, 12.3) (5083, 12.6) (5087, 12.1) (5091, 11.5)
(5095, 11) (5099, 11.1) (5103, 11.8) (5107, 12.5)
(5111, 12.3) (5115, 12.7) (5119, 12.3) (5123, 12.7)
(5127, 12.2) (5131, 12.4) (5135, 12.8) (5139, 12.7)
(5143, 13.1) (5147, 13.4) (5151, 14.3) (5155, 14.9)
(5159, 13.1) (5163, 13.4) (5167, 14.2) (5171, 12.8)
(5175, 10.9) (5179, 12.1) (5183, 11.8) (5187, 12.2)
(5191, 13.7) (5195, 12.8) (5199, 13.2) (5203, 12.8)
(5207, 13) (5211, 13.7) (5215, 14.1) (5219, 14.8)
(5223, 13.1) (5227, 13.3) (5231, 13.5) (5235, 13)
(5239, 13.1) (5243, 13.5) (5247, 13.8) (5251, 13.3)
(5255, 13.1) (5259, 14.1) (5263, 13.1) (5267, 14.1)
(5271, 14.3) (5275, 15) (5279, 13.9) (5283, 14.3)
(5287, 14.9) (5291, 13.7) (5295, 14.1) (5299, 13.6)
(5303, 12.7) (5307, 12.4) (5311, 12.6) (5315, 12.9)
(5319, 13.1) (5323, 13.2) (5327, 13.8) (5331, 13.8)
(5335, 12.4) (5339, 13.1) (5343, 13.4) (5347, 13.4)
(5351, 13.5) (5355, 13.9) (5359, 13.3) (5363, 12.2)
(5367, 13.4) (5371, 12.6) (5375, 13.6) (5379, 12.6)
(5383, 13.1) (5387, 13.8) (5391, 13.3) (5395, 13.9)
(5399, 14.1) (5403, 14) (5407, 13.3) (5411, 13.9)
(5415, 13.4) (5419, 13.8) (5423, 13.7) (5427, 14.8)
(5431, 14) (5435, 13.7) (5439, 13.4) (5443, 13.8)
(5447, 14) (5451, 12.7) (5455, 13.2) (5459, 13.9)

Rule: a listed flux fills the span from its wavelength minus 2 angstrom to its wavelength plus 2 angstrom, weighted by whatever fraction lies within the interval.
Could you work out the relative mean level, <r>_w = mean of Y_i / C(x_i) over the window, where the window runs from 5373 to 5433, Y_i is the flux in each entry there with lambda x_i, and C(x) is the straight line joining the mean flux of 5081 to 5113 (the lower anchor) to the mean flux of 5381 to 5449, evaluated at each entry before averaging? 1.00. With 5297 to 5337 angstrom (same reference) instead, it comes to 0.99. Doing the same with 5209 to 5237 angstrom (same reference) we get 1.08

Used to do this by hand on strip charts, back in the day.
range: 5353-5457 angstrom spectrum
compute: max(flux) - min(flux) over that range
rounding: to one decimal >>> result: 2.6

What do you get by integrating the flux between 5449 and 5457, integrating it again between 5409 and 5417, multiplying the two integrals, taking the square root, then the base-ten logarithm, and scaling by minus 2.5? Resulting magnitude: -5.07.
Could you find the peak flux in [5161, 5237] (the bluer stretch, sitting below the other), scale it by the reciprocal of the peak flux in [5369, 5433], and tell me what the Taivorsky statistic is 1.00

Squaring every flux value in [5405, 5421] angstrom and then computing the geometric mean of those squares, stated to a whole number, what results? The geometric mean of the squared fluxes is 185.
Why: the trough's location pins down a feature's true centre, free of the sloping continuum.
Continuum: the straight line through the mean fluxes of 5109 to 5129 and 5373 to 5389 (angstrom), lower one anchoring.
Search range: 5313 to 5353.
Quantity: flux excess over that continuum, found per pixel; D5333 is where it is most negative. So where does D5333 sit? 5335 angstrom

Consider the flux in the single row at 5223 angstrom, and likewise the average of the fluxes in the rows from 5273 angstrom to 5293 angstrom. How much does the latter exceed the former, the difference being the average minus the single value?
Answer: 1.3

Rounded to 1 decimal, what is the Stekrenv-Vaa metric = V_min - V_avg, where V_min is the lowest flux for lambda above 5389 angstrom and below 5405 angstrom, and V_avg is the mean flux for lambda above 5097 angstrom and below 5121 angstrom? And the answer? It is 1.2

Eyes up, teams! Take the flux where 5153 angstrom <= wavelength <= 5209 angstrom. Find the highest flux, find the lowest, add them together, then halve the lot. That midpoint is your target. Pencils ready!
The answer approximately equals 12.9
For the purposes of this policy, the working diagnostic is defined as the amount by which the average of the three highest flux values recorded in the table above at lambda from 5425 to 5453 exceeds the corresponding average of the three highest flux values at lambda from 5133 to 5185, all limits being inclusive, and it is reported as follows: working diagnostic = -0.2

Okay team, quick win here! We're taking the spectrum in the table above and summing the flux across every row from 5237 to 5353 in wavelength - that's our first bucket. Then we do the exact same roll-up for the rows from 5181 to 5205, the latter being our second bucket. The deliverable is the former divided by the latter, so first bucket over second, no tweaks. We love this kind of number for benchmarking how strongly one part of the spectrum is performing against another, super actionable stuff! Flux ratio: 5.1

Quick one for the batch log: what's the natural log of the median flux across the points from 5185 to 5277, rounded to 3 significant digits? 2.59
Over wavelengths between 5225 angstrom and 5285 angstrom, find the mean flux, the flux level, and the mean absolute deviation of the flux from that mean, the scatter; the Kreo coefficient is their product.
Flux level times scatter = 6.7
